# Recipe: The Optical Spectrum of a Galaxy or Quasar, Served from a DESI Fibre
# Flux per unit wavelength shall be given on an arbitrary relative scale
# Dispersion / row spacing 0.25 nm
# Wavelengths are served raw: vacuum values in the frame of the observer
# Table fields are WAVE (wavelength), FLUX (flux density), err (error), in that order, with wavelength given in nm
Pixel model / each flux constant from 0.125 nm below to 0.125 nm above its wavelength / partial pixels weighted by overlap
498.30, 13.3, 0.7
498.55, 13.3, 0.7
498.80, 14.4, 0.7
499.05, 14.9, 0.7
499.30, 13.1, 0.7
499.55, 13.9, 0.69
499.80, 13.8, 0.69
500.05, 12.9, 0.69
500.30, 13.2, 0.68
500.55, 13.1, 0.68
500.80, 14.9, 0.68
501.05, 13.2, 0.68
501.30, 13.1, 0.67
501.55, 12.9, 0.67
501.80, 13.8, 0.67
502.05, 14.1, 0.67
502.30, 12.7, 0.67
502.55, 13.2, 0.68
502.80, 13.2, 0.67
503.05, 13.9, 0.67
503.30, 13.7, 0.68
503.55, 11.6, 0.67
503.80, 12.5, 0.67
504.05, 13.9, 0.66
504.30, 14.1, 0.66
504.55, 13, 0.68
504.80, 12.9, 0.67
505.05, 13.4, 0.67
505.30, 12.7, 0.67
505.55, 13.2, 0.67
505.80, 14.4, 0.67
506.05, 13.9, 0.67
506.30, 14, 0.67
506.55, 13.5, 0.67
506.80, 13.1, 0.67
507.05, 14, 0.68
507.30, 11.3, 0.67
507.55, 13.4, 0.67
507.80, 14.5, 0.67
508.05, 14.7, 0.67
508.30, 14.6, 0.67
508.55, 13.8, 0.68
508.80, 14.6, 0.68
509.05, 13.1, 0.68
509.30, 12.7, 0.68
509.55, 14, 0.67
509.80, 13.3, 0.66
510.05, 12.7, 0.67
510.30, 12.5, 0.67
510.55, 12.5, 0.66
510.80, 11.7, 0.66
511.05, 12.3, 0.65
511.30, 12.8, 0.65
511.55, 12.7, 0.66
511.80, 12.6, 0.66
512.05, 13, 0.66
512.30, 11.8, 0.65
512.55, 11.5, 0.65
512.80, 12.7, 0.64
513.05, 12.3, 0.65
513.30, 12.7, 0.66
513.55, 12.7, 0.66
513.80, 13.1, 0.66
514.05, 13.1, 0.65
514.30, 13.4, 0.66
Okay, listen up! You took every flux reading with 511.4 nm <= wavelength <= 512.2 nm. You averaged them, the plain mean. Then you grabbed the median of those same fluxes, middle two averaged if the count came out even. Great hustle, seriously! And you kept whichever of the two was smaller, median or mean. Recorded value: 12.7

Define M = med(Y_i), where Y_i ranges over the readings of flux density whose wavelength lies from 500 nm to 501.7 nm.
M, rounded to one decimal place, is 13.1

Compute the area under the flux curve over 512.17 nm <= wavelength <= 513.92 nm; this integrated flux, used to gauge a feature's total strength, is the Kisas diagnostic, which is 21.7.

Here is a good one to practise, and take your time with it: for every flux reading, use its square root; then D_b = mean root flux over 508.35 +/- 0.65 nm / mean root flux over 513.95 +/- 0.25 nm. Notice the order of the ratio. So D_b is 1.05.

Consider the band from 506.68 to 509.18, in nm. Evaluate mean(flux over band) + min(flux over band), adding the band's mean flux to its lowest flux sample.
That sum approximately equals 25.0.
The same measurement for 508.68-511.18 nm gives 24.6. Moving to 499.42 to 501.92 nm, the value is 26.4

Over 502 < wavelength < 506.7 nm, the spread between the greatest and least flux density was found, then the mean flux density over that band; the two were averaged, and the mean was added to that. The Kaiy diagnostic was 21.4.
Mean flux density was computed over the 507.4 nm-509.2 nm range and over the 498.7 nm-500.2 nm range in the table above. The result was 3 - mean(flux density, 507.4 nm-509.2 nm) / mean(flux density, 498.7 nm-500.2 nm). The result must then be 1.98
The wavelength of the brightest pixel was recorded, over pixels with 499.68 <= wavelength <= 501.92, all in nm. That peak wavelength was 500.80 nm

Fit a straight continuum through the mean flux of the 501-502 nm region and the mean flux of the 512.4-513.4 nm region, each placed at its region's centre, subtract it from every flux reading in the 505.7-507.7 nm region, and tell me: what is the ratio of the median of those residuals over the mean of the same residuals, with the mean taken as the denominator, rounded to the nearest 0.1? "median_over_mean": 1.3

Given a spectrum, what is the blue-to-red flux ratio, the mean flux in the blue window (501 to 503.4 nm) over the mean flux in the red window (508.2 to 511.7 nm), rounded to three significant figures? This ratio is 1.02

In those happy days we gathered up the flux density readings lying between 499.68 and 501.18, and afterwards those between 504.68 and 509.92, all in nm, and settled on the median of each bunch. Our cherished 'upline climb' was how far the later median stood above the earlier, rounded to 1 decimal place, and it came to 0.3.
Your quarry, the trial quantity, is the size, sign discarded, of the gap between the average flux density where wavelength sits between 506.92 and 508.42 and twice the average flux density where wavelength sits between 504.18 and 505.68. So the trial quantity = 12.7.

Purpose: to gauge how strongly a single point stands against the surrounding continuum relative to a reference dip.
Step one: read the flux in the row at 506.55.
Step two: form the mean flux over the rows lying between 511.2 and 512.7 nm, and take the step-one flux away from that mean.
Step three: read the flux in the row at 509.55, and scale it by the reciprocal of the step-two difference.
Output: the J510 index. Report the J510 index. -12.7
